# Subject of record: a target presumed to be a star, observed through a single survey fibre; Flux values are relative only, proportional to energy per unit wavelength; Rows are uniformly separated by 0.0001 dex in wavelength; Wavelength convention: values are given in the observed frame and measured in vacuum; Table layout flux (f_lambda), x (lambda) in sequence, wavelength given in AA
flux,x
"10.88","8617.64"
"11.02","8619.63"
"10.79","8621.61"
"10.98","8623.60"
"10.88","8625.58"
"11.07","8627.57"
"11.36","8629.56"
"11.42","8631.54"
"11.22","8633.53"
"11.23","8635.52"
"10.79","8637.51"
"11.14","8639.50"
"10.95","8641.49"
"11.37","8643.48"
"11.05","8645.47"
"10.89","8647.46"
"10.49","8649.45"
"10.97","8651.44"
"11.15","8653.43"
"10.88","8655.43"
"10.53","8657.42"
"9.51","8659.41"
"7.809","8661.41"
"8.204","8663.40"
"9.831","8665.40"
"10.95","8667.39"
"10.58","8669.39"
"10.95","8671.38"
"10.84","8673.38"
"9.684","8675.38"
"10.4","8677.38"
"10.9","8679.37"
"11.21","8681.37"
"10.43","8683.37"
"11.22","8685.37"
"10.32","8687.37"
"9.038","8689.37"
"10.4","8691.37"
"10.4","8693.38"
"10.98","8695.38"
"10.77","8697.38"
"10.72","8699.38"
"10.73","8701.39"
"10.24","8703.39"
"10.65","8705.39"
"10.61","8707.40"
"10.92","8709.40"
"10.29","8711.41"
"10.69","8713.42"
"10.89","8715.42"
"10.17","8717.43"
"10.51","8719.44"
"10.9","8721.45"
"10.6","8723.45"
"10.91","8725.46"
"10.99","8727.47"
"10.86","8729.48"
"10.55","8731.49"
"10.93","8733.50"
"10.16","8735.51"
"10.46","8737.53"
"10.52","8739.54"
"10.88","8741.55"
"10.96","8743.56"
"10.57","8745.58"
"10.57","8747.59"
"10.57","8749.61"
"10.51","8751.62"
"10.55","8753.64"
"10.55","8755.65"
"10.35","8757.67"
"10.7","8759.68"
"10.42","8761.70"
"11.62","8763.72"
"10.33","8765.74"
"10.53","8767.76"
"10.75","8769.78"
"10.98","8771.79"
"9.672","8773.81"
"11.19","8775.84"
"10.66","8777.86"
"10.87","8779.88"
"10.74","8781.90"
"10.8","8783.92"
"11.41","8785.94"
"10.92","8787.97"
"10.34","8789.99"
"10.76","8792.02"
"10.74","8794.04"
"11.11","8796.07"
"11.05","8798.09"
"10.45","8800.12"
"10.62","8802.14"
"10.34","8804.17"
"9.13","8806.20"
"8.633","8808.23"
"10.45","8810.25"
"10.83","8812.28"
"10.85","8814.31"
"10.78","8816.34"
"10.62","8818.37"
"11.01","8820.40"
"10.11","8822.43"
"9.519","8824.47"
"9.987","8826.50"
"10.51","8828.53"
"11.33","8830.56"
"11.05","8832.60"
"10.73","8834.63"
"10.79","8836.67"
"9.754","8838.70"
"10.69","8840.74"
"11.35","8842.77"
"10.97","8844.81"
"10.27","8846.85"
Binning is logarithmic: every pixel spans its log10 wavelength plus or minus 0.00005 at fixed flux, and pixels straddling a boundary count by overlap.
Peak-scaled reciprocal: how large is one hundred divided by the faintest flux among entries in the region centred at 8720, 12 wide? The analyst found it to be 9.8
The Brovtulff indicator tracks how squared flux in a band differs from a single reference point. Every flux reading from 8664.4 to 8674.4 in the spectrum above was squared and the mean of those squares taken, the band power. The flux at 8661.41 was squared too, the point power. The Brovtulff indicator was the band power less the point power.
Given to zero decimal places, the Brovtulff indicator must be 52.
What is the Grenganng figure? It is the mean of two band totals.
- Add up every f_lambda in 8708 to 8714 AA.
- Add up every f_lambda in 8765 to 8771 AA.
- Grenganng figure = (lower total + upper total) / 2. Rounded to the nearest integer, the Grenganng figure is 32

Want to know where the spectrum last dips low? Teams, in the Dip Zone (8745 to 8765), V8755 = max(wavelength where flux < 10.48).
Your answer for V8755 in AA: 8761.70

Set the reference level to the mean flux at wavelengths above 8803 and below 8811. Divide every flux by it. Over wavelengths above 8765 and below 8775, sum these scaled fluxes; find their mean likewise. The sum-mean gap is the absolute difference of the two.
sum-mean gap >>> 4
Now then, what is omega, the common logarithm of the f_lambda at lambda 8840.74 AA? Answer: 1.03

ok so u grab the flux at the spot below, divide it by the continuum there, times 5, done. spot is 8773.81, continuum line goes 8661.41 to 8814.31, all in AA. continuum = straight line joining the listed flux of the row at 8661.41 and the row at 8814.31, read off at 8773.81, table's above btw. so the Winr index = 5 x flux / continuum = 4.81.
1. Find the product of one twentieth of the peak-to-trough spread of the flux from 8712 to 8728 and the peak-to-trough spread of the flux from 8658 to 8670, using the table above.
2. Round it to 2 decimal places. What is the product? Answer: 0.13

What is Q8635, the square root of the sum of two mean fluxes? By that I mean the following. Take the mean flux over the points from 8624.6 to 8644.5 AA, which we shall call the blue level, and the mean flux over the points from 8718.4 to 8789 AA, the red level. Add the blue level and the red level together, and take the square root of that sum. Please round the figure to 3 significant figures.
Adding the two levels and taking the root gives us 4.67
